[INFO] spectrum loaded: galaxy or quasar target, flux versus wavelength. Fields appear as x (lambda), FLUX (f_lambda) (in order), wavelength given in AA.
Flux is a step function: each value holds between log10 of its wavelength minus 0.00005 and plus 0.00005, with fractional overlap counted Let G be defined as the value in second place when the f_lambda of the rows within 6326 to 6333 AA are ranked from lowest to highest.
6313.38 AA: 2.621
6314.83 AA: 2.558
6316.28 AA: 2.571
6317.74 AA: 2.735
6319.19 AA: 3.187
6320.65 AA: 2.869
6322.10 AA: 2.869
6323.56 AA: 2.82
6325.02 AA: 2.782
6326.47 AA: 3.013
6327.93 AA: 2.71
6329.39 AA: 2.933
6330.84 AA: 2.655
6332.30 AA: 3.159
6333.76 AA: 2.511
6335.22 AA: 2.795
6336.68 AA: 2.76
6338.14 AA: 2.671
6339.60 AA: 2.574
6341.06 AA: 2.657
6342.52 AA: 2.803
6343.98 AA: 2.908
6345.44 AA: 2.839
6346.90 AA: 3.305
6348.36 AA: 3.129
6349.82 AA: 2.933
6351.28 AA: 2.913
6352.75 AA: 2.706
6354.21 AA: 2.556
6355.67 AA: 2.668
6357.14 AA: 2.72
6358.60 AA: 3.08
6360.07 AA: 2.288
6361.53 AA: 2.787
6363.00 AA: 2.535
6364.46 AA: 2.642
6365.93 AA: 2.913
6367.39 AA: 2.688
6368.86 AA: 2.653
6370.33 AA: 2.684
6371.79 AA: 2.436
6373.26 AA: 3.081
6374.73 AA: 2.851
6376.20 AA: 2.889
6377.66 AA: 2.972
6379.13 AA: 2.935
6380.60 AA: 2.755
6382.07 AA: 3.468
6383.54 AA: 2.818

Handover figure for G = 2.71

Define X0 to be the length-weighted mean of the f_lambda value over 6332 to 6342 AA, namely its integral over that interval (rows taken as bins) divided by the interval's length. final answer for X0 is 2.71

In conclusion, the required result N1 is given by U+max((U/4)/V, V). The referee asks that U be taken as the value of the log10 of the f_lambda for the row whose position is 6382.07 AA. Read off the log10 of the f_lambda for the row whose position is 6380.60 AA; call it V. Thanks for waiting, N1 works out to 0.98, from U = 0.540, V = 0.44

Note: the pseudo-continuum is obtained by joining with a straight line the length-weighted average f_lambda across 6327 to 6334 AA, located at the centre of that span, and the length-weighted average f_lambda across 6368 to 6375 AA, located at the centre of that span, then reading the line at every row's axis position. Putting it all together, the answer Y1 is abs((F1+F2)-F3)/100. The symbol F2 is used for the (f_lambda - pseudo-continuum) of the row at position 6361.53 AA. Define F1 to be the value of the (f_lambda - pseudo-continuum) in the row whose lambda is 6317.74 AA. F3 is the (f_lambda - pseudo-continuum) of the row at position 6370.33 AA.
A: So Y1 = 0.0003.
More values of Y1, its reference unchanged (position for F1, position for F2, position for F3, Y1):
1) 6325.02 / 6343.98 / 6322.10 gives 0.0004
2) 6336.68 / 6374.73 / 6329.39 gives 0.0003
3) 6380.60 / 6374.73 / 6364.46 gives 0.0027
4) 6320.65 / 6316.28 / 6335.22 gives 0.0024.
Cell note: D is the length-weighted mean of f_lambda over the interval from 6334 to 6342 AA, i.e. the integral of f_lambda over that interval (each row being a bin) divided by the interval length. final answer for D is 2.68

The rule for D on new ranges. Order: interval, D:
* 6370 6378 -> 2.82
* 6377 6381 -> 2.90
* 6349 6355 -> 2.78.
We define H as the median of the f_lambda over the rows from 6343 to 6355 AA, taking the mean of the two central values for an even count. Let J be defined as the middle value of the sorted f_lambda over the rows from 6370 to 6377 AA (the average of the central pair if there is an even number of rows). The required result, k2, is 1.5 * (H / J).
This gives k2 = 1.53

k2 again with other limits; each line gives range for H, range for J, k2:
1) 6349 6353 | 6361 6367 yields 1.61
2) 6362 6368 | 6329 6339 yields 1.45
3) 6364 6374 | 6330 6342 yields 1.51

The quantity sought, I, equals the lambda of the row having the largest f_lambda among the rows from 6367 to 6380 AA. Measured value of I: 6373.26 AA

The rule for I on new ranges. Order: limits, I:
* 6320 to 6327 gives 6326.47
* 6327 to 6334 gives 6332.30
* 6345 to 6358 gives 6346.90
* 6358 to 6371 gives 6358.60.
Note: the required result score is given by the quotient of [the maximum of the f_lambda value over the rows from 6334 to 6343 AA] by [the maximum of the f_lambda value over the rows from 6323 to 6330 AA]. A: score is 0.93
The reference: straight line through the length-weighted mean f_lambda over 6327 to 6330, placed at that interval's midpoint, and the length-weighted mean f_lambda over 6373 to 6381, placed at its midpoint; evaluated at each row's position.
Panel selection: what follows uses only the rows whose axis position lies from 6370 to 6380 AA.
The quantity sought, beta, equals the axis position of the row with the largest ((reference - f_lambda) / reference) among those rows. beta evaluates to 6371.79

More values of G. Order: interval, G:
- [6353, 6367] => 2.535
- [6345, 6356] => 2.668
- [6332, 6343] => 2.574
